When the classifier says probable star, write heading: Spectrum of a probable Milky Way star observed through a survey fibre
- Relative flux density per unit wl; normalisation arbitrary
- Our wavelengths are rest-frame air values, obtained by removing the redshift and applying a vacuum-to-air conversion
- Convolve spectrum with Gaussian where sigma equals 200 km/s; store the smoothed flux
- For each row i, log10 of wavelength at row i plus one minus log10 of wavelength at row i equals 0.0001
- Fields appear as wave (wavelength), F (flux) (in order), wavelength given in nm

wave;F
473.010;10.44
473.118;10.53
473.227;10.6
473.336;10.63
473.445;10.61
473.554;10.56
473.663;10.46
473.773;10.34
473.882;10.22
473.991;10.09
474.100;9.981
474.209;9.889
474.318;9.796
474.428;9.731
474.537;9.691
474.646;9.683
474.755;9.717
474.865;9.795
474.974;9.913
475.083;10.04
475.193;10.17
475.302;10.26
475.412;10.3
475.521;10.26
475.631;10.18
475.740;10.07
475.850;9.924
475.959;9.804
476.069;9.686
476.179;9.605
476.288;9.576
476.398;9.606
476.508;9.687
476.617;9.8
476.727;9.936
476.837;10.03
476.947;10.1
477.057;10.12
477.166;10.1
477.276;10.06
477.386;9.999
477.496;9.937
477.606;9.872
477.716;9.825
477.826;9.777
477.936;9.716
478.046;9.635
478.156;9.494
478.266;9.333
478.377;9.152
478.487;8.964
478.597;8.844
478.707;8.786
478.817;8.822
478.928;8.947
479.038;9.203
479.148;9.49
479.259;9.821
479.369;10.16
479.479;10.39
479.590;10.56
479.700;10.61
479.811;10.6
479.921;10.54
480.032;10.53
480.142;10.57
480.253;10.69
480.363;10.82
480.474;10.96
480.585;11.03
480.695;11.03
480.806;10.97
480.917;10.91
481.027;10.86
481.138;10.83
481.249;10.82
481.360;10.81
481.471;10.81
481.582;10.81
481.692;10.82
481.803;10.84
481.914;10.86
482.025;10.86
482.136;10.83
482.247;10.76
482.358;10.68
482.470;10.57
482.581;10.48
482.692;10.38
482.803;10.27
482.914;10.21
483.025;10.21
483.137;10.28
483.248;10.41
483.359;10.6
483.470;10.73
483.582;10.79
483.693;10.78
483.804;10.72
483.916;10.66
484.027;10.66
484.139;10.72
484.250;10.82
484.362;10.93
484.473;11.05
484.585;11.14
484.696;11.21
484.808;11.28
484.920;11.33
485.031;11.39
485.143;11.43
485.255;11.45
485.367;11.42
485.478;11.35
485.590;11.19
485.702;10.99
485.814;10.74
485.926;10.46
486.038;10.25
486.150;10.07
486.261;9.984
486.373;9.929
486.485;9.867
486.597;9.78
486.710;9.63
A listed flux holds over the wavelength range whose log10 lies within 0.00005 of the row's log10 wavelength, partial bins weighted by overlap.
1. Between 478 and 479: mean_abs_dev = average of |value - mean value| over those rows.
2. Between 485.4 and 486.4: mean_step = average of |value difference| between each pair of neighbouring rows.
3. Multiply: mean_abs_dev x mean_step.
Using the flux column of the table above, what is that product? 0.047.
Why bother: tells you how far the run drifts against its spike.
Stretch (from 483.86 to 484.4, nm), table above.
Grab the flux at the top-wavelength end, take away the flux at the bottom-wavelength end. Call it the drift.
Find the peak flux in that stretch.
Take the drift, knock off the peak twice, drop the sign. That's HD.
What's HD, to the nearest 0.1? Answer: 21.6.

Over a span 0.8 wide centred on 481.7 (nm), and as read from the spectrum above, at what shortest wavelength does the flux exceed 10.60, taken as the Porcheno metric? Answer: 481.360 nm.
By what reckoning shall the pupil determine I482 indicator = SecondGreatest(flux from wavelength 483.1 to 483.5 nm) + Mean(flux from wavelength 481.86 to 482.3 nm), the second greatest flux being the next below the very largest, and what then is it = 21.4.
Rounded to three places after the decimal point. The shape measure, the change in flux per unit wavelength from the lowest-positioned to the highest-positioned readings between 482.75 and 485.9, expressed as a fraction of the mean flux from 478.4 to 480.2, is 0.016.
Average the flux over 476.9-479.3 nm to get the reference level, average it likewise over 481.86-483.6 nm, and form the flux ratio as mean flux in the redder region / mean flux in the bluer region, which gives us 1.106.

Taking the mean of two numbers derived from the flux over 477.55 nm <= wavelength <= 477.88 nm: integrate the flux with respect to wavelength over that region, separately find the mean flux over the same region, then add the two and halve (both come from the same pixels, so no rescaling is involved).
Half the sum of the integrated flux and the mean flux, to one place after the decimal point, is 6.5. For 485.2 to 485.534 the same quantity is 7.6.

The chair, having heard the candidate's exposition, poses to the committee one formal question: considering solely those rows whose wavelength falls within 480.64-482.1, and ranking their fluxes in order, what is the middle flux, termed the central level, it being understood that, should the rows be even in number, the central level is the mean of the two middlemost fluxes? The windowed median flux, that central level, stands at 10.8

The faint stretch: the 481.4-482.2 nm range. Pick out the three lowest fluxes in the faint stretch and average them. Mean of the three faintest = 10.8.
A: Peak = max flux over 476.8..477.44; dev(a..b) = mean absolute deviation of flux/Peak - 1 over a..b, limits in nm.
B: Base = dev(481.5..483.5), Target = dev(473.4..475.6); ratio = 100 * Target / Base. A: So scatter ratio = 119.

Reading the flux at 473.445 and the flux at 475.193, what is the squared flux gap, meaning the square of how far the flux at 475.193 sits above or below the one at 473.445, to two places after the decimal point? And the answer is 0.19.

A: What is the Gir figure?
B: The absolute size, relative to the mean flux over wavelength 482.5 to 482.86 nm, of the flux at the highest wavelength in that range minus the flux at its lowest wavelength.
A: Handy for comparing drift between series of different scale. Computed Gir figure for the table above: 0.020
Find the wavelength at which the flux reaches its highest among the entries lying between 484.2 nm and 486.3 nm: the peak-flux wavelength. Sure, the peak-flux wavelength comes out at 485.255 nm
